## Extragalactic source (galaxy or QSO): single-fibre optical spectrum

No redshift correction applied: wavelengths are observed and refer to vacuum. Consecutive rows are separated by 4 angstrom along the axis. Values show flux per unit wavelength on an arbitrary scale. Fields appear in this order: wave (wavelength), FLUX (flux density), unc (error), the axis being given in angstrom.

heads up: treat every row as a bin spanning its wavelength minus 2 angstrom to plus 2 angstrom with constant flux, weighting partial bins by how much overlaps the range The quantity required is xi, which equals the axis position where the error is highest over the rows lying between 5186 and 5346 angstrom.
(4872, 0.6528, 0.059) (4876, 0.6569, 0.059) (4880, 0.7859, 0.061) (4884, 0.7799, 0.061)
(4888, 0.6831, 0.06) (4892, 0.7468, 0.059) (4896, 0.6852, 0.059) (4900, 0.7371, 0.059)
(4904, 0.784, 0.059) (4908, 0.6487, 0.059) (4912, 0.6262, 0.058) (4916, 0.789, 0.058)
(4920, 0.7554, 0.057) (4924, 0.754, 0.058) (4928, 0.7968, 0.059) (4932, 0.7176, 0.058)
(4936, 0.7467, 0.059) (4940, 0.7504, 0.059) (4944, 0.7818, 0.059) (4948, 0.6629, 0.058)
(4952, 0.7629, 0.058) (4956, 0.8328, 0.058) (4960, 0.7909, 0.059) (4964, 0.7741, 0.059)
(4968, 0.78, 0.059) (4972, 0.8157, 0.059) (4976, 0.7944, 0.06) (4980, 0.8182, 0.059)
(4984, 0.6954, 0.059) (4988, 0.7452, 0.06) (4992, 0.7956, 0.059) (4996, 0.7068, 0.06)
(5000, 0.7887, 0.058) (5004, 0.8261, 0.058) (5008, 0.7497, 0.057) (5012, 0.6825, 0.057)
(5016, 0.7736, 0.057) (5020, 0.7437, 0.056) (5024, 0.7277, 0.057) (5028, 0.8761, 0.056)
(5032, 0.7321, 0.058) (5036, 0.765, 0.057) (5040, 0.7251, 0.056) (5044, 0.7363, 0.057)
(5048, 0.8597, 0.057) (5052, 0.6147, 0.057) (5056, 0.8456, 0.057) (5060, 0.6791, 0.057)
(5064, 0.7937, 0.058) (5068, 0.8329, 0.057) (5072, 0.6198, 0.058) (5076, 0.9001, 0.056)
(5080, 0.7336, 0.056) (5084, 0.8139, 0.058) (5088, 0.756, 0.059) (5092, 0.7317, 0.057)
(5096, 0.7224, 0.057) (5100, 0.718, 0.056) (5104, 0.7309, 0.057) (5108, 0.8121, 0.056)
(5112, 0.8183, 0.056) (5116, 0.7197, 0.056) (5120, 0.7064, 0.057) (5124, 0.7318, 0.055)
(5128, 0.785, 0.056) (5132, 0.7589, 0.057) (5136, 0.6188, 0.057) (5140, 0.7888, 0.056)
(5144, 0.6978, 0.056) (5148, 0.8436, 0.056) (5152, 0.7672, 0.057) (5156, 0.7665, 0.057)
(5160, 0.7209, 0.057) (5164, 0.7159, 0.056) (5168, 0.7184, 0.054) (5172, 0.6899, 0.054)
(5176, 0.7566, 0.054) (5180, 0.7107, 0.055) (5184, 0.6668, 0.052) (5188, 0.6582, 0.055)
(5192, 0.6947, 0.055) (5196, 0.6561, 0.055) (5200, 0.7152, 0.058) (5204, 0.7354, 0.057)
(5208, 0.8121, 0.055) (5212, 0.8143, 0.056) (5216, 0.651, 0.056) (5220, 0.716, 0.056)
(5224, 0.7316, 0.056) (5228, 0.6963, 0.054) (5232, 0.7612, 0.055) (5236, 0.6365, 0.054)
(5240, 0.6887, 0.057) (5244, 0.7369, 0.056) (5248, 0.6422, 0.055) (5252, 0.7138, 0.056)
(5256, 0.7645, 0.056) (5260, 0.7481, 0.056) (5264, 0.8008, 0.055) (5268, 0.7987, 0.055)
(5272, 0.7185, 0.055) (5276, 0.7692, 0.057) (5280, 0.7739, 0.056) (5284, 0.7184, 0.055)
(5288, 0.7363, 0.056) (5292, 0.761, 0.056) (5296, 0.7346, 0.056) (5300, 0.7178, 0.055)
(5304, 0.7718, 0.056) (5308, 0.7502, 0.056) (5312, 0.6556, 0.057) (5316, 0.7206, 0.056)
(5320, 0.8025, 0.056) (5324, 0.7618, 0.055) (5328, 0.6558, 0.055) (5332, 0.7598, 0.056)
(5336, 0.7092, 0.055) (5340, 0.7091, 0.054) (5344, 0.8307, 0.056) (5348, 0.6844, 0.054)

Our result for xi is 5200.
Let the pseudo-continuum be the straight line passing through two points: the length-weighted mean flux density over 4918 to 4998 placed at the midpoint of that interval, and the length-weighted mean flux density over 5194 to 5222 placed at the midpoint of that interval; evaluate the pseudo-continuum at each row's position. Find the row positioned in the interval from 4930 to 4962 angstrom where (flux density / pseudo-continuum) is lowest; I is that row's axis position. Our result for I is 4948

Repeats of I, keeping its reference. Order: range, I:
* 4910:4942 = 4912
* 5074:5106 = 5100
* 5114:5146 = 5136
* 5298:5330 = 5312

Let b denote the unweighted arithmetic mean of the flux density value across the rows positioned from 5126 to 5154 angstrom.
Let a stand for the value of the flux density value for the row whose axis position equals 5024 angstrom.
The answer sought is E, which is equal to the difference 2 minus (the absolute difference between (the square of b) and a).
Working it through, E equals 1.84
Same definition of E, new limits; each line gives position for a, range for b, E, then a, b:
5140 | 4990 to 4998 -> 1.78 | 0.7888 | 0.751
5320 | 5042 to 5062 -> 1.76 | 0.8025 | 0.747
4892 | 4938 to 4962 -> 1.84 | 0.7468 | 0.764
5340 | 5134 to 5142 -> 1.79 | 0.7091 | 0.704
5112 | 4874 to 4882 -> 1.70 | 0.8183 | 0.721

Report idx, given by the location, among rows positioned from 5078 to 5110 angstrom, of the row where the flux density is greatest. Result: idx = 5084 angstrom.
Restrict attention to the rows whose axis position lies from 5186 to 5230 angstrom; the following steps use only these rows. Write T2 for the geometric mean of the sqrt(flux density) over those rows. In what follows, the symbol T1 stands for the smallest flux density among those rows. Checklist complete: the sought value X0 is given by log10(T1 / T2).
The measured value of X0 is -0.113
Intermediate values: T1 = 0.651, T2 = 0.845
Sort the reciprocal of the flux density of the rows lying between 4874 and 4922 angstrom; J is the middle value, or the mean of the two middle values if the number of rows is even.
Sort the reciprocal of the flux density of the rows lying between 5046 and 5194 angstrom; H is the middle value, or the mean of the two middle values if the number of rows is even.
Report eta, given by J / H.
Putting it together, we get 0.99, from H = 1.37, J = 1.35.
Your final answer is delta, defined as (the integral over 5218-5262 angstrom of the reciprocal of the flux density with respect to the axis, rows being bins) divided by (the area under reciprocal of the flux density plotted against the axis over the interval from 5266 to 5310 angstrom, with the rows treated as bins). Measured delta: 1.06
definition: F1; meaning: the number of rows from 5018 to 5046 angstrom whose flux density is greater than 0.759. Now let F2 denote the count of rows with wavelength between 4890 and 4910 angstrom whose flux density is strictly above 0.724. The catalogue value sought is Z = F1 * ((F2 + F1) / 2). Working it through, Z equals 5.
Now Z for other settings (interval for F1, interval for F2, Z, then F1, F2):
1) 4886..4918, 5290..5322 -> 7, 2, 5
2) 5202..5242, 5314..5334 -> 9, 3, 3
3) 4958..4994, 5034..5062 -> 42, 7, 5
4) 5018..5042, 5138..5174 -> 6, 2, 4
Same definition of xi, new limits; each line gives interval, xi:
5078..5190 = 5088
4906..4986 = 4976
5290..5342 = 5312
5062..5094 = 5088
